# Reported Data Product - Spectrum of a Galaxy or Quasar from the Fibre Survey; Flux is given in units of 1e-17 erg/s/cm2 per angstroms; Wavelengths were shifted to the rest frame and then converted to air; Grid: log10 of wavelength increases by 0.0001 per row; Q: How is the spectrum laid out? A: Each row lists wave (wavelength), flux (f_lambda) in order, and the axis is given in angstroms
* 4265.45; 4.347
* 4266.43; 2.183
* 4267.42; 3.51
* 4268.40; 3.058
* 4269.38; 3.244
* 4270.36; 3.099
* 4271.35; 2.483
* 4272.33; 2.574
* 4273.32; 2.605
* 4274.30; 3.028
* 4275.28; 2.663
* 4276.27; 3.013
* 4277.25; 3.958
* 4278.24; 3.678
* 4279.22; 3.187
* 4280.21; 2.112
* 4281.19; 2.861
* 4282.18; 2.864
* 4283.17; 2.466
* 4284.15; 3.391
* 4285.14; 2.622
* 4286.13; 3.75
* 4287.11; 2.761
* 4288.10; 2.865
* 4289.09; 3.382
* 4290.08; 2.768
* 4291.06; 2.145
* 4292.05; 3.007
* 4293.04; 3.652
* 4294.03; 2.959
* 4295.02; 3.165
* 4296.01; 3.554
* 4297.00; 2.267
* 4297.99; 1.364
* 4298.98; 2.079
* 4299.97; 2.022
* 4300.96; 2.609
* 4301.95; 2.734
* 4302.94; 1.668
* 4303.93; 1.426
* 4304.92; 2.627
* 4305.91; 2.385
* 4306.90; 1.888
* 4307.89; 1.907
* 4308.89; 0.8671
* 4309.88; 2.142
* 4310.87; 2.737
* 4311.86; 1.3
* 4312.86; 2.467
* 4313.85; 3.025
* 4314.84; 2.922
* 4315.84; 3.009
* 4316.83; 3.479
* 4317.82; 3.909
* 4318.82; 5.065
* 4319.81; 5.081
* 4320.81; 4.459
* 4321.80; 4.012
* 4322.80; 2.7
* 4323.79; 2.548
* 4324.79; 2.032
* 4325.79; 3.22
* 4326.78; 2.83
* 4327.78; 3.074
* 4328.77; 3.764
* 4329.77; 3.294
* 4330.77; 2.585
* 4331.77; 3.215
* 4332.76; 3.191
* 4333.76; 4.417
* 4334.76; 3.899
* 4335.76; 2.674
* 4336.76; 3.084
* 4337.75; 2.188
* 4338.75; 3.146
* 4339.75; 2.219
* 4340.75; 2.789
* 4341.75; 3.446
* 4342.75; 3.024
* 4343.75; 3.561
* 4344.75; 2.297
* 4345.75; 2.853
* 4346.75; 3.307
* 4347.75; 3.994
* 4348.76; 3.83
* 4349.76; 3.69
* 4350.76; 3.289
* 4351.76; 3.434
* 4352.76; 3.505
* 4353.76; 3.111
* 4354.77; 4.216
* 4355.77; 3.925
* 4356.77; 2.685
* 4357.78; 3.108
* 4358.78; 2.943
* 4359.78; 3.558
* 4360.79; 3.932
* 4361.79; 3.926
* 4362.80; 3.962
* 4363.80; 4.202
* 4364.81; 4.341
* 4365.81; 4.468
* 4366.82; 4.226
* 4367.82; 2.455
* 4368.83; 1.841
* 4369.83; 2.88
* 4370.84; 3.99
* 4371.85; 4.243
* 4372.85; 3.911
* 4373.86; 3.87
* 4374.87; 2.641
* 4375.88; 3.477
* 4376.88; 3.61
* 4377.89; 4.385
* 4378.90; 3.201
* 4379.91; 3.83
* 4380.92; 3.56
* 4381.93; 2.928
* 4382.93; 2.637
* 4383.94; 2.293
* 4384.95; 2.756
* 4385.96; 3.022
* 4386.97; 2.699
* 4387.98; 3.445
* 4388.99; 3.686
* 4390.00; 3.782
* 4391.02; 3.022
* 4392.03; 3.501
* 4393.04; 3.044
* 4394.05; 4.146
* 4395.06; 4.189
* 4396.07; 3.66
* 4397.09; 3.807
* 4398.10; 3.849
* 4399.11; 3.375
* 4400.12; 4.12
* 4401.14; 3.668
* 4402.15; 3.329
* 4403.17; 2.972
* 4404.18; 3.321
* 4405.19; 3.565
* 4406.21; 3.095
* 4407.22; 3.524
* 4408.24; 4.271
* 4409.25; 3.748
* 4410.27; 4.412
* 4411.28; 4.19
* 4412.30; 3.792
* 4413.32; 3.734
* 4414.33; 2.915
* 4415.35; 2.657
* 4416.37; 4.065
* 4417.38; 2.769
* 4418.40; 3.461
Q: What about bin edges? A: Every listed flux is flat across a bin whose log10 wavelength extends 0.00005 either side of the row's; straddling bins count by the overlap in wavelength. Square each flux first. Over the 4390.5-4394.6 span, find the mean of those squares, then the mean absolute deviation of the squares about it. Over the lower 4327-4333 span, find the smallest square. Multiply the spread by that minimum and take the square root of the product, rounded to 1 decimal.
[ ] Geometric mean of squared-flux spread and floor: 4.3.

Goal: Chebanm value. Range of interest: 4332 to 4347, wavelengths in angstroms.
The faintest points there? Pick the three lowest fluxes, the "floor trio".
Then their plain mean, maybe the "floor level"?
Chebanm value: 2.2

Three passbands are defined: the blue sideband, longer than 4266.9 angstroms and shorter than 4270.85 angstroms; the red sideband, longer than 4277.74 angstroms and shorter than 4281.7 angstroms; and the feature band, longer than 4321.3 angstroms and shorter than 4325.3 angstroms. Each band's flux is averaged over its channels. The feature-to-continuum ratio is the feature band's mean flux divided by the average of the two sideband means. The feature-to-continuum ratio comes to 0.91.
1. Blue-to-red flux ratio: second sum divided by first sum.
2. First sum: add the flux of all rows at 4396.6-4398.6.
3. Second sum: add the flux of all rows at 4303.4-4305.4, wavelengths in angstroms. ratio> 0.53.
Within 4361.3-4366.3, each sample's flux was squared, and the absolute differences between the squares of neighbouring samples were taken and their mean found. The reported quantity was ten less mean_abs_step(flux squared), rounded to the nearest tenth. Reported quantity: 8.9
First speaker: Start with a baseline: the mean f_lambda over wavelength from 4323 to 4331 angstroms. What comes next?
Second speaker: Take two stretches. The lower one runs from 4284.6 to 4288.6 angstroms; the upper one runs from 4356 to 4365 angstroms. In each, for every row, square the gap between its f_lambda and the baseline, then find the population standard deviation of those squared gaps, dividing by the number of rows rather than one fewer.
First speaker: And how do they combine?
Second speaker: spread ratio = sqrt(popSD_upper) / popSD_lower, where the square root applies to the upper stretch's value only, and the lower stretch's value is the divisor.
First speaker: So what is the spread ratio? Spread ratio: 2.9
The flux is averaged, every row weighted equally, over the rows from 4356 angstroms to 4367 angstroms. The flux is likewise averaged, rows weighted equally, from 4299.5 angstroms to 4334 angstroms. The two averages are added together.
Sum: 6.6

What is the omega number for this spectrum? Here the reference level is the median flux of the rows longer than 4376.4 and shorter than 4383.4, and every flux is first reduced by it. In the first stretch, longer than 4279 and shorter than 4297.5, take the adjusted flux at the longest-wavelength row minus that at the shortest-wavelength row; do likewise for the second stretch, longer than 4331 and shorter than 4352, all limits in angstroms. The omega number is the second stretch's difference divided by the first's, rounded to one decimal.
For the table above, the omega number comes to -0.2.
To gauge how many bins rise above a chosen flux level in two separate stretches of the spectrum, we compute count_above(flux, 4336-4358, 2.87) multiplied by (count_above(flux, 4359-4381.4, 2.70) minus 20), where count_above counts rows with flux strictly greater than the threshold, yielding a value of -16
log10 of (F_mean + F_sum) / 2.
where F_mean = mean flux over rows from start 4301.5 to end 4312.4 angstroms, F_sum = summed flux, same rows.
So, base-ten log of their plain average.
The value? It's 1.07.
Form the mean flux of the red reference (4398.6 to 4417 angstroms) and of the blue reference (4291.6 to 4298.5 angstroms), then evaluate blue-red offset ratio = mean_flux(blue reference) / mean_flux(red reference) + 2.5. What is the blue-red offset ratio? 3.29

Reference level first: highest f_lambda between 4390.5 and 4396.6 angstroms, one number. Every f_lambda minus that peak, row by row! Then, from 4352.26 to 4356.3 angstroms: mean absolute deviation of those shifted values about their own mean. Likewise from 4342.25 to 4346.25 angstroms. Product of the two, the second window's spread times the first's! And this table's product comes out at 0.137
